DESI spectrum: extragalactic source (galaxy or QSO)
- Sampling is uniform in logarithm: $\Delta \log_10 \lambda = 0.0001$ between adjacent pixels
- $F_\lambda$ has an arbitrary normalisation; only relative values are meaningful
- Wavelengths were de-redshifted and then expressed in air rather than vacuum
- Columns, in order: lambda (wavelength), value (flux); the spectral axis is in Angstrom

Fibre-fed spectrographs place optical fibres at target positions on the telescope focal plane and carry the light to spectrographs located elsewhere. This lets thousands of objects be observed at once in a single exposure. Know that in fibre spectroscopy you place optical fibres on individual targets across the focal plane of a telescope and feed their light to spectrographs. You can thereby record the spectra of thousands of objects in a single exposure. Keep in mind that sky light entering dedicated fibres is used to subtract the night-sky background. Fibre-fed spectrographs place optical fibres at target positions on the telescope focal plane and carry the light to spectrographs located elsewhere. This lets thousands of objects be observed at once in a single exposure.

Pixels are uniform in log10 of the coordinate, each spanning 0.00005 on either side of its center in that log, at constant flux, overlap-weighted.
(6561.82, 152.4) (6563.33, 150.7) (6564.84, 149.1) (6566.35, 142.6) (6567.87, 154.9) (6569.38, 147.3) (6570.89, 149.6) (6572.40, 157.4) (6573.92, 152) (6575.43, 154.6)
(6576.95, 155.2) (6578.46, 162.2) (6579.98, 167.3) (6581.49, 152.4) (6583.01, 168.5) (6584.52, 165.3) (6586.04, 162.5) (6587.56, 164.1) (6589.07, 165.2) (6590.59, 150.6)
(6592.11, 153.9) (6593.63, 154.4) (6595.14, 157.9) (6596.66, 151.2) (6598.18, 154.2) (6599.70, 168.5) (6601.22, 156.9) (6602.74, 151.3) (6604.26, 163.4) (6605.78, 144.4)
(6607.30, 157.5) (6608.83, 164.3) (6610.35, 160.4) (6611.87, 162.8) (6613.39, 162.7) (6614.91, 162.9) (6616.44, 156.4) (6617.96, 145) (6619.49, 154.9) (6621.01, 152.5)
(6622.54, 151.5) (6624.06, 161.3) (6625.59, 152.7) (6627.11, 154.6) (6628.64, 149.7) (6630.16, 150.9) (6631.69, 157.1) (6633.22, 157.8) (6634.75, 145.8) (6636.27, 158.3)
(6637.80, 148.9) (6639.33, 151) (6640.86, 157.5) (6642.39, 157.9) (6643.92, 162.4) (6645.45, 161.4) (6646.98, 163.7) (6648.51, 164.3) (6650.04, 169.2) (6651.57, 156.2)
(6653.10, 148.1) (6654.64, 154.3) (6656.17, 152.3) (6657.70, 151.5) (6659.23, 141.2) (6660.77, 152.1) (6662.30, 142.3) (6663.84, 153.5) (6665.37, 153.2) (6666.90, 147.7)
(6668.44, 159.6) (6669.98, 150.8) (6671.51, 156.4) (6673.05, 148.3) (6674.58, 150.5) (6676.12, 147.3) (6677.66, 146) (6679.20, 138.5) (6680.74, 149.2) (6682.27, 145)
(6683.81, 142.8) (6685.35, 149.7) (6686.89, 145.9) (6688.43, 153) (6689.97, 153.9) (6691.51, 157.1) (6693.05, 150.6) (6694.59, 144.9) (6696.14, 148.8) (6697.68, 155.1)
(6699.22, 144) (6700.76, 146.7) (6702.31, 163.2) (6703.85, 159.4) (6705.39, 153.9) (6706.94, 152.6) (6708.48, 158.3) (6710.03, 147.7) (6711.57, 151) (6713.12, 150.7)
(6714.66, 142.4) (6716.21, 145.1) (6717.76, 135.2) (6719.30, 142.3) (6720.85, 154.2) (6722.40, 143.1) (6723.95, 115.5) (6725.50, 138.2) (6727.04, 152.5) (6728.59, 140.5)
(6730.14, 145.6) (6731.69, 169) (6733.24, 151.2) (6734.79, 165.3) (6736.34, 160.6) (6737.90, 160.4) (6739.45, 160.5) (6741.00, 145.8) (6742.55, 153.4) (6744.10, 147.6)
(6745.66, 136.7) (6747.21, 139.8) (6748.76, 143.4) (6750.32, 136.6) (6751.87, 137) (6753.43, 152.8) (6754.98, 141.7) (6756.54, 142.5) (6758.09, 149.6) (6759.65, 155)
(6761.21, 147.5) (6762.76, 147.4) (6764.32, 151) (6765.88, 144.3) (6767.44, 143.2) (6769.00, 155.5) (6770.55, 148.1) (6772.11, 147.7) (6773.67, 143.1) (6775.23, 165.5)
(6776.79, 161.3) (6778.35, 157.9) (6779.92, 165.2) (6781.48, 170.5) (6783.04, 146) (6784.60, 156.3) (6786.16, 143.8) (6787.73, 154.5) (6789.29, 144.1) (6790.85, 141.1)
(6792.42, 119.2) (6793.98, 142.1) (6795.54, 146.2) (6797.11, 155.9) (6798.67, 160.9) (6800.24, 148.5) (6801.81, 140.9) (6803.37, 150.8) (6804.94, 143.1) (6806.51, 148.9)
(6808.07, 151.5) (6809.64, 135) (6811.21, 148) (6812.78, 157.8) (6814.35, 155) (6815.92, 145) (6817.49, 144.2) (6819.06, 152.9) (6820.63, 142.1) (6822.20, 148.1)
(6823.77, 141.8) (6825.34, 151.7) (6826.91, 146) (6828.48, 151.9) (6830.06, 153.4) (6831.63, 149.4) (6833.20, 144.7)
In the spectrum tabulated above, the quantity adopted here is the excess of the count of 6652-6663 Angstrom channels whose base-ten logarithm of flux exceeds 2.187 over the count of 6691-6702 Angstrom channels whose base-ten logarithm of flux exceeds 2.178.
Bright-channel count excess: -1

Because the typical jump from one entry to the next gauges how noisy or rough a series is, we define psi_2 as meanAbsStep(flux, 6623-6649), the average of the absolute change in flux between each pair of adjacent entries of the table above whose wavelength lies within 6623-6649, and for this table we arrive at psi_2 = 4.7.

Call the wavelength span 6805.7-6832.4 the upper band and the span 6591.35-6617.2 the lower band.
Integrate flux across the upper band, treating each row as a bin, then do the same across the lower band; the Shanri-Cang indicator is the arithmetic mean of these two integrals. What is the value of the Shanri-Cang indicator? 4021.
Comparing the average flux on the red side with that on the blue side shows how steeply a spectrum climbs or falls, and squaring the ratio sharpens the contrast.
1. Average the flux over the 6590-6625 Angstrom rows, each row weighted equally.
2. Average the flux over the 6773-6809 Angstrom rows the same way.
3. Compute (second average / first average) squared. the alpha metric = 0.92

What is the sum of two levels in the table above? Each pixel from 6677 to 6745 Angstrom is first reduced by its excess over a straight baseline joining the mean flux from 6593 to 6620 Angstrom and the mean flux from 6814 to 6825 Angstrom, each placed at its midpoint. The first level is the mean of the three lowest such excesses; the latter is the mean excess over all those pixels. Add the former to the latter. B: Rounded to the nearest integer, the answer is -25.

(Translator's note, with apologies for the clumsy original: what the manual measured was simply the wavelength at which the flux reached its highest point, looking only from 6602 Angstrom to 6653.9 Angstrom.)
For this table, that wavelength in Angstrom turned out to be 6650.04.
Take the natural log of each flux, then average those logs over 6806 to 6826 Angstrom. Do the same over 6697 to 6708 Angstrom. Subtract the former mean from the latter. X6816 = 0.04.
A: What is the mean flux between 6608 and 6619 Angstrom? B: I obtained 159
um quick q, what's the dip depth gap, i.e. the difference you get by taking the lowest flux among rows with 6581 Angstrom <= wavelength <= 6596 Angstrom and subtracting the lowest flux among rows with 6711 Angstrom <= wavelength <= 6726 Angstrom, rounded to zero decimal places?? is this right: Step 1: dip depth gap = 35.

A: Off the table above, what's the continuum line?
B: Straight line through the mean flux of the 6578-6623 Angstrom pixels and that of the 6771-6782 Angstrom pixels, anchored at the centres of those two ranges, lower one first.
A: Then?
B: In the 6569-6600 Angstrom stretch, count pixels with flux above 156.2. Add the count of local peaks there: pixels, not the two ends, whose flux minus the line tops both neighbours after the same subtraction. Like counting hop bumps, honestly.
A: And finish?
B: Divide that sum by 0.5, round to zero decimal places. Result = 30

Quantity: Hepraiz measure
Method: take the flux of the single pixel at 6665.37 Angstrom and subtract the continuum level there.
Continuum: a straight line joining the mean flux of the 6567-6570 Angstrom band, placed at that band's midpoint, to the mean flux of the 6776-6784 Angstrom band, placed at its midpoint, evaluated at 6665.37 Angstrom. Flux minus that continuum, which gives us -2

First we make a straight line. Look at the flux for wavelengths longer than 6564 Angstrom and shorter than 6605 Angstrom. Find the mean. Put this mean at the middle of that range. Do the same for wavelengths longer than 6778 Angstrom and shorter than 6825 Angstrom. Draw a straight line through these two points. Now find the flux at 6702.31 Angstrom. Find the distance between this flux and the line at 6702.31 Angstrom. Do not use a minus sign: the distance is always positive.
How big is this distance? 11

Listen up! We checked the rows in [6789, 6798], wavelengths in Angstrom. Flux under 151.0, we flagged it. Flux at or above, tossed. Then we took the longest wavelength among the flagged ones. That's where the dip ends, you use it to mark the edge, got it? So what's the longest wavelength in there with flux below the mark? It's 6795.54 Angstrom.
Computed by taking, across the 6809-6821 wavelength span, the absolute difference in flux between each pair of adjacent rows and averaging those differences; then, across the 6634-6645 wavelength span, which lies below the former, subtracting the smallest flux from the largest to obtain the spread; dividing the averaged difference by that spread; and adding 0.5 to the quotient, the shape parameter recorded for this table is 1.0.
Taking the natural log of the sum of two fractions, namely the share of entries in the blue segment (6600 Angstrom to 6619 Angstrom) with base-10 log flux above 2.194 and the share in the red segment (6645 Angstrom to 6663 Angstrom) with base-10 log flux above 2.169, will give 0.46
